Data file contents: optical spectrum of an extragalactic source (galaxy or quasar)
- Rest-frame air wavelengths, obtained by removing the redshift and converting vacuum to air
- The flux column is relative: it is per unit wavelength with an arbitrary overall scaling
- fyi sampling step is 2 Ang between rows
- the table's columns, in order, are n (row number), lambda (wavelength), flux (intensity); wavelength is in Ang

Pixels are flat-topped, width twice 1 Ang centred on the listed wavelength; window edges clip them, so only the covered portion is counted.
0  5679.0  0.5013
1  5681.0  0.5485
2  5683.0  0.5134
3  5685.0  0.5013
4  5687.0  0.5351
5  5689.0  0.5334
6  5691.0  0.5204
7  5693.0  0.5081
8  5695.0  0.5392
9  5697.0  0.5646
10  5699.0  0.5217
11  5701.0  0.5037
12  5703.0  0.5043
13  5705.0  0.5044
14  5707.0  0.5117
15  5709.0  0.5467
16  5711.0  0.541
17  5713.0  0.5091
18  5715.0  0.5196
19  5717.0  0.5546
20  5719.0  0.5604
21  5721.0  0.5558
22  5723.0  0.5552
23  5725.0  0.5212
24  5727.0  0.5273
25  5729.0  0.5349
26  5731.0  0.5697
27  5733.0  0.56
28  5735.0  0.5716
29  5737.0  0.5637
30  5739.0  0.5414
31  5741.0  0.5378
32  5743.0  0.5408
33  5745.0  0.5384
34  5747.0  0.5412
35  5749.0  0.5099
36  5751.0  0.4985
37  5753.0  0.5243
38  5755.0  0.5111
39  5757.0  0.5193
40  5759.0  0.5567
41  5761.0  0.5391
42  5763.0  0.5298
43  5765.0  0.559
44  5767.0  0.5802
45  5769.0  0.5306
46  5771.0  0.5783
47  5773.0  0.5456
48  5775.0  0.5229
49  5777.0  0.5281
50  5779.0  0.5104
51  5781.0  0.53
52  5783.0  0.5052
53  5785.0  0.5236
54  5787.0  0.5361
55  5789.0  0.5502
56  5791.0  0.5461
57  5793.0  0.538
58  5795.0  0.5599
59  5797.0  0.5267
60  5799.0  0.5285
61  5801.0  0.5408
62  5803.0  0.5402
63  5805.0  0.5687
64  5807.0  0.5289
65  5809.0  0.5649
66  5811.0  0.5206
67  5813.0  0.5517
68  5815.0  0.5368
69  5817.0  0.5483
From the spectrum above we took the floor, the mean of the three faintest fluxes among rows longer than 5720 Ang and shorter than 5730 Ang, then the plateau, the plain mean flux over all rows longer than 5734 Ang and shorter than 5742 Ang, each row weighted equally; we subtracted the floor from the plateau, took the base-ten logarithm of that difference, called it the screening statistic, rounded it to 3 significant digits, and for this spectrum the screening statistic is -1.59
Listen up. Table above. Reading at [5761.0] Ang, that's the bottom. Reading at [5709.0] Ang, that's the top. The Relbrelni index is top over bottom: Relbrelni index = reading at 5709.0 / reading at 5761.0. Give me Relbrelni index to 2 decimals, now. 1.01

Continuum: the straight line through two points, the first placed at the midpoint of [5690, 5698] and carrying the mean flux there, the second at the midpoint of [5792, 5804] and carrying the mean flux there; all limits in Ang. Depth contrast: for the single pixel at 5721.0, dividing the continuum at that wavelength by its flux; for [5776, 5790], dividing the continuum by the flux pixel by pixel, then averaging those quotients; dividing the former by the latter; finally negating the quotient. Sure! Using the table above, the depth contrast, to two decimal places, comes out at -0.94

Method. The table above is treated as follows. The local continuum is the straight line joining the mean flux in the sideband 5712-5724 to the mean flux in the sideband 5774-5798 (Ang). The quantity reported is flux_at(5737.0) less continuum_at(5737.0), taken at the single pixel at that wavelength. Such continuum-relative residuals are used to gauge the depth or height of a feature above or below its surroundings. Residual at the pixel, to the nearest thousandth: 0.024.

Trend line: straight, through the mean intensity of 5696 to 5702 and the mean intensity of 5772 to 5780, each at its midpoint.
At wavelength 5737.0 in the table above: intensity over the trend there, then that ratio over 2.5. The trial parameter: 0.427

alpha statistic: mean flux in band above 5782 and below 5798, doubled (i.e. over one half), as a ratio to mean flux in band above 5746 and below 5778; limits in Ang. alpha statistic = 2.00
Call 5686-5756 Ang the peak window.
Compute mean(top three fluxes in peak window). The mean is 0.569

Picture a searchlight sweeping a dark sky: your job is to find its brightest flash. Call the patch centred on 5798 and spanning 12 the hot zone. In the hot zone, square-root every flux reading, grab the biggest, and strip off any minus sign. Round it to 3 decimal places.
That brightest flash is 0.748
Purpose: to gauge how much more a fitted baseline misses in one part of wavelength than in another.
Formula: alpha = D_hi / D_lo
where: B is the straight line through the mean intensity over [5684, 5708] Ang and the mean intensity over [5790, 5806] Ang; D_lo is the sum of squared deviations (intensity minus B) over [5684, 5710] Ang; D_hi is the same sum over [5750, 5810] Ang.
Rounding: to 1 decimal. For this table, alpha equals 2.4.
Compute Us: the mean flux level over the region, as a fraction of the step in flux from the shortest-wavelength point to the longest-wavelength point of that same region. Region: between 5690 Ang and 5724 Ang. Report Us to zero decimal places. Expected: 15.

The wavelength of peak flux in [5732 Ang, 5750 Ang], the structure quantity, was 5735.0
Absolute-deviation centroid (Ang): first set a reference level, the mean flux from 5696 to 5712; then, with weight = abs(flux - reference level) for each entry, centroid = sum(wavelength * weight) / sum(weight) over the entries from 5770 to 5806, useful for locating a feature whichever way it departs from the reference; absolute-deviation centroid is 5788.3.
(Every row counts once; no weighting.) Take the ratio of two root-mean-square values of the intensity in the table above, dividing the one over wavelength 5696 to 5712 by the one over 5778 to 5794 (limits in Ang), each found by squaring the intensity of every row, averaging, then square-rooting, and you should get 0.99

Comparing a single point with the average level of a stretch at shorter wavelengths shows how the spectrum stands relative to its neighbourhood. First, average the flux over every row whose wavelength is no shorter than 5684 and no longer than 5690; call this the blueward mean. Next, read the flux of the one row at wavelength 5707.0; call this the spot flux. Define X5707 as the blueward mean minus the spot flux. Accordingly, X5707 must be 0.012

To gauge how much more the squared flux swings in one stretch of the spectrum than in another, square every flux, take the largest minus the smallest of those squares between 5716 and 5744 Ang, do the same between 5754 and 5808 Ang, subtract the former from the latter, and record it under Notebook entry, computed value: 0.026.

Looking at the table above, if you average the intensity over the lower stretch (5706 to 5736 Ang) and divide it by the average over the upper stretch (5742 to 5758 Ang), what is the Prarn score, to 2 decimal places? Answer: 1.04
